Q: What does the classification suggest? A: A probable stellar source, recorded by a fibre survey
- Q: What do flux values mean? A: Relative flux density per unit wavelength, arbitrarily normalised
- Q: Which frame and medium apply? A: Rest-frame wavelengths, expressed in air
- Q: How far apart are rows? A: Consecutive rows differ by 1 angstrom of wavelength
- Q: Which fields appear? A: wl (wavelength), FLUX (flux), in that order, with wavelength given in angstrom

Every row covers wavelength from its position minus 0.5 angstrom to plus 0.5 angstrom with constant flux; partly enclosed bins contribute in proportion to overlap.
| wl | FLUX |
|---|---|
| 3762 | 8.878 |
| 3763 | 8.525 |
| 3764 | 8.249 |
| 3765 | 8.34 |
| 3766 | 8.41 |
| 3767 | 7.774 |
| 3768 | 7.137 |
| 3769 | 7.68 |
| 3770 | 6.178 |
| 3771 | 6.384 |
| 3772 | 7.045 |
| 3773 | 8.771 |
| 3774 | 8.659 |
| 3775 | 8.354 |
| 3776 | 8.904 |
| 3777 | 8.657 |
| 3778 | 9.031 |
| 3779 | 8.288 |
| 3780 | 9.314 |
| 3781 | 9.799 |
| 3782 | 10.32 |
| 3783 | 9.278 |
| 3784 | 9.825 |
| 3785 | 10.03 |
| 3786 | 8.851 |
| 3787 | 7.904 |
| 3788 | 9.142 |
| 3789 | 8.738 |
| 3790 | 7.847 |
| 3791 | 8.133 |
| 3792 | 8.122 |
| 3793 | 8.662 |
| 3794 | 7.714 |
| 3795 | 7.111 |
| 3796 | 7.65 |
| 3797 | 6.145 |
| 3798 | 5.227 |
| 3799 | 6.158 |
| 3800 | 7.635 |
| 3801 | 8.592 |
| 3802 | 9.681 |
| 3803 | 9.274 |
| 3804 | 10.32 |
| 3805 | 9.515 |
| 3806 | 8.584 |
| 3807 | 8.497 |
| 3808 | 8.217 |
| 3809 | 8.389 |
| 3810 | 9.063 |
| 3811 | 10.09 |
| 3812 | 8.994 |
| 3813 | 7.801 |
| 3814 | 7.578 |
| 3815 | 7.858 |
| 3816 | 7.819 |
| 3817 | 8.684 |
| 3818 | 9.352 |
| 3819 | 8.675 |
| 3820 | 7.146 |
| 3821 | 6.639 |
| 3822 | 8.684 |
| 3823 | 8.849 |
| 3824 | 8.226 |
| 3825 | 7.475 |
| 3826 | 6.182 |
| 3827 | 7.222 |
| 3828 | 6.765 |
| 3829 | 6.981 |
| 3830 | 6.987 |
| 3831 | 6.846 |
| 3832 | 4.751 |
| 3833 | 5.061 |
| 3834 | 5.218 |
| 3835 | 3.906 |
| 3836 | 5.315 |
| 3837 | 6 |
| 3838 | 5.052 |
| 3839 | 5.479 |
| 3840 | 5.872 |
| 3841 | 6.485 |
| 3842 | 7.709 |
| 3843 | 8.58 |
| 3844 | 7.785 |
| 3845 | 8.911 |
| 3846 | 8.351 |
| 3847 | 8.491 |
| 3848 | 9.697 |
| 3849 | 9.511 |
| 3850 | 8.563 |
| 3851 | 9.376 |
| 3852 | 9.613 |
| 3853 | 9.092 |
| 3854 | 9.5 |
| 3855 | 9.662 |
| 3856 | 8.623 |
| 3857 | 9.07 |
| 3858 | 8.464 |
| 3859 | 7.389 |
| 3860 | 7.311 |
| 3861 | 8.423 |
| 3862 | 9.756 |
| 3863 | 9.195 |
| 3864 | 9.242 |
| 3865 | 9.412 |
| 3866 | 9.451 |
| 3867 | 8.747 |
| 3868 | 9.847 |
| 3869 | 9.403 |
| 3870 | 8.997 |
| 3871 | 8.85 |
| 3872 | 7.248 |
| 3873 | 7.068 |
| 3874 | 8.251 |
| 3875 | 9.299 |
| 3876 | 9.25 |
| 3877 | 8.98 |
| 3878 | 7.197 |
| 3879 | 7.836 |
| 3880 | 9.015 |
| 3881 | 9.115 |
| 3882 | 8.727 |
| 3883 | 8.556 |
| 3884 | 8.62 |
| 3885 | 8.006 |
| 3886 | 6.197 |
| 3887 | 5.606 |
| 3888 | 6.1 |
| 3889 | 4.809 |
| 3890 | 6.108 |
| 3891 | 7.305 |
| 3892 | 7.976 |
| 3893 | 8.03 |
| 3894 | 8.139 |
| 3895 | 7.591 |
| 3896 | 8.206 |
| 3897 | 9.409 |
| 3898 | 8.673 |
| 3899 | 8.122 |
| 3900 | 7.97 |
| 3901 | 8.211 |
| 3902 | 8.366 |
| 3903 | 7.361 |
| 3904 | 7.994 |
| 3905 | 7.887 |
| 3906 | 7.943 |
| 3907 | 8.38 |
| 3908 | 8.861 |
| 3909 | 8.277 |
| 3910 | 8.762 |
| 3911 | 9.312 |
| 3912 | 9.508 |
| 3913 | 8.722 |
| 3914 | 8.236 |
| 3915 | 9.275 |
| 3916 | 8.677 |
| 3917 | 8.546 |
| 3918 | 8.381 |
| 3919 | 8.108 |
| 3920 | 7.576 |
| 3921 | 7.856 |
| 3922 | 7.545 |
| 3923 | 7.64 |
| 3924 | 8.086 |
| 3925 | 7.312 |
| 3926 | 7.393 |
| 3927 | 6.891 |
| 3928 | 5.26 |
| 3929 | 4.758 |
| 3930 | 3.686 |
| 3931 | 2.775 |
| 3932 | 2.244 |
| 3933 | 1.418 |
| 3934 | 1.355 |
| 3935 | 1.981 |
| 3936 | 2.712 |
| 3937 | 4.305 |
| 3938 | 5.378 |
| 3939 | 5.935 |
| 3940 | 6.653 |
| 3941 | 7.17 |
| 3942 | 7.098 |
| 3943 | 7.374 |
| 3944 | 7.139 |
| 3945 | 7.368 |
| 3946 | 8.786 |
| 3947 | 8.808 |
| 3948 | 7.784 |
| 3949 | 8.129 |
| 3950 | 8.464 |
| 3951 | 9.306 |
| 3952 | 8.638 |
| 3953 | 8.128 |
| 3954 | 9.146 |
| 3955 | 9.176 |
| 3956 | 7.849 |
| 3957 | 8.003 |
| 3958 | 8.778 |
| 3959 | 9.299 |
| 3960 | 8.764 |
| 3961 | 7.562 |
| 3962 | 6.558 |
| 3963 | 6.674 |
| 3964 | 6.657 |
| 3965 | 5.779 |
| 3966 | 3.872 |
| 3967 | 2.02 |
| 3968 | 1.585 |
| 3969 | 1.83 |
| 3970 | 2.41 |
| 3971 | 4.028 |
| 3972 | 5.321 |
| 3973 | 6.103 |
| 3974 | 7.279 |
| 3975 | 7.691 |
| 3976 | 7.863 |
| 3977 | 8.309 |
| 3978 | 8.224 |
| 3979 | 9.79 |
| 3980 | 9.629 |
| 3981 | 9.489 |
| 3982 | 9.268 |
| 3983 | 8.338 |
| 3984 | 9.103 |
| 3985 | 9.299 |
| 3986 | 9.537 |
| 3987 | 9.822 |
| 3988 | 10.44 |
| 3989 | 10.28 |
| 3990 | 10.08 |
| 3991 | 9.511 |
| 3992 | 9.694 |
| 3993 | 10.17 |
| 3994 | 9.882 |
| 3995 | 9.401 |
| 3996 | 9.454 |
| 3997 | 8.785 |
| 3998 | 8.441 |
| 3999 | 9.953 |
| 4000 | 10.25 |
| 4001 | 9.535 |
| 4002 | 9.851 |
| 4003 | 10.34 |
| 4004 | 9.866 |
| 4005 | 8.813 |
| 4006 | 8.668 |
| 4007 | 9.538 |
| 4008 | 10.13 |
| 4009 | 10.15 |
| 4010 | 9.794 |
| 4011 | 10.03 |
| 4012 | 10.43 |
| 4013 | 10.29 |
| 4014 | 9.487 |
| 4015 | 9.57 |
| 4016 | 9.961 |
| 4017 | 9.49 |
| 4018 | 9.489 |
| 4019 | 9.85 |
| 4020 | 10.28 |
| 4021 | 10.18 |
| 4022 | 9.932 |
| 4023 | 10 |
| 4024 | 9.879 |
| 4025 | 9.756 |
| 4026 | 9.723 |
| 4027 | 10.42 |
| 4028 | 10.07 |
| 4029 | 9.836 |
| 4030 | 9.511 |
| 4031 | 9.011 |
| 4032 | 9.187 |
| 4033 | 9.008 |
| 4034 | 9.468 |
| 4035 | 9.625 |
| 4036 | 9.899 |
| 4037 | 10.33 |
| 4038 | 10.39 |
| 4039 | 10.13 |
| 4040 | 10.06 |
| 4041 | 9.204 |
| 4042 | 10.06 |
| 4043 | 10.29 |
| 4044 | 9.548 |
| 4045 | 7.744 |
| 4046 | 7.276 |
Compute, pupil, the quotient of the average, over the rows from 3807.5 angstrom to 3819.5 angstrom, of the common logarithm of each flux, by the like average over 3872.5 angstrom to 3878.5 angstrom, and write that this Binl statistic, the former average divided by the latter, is 1.01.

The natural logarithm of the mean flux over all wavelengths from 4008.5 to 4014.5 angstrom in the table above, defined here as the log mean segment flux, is 2.31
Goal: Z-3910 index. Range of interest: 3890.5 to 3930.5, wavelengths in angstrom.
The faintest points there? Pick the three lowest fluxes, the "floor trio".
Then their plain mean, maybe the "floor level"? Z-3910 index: 4.6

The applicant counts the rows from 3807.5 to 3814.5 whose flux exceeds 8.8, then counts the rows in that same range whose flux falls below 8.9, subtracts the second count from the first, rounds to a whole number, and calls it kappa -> -1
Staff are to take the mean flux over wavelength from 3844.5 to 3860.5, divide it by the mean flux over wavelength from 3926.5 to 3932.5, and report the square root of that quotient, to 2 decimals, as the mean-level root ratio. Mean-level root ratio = 1.44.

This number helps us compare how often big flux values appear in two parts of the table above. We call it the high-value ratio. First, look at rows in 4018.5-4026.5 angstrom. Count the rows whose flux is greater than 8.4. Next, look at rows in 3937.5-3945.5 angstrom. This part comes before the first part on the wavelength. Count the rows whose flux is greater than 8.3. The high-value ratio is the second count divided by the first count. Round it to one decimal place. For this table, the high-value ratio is 0.0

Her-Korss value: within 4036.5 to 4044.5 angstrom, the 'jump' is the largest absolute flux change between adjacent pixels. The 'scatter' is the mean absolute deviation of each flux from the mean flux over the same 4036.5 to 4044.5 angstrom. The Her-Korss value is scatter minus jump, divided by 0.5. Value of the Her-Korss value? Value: -1.1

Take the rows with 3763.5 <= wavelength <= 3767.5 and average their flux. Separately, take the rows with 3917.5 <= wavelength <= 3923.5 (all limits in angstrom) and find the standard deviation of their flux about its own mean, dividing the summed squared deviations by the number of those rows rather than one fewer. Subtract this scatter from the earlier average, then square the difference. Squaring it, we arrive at 62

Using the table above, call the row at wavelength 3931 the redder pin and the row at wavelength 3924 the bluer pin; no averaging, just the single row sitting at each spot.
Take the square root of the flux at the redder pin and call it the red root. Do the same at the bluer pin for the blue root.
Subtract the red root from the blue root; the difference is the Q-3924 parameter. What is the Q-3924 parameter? 1.18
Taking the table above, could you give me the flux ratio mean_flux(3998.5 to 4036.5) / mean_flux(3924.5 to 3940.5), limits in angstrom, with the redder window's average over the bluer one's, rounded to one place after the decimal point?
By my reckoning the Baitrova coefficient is 2.2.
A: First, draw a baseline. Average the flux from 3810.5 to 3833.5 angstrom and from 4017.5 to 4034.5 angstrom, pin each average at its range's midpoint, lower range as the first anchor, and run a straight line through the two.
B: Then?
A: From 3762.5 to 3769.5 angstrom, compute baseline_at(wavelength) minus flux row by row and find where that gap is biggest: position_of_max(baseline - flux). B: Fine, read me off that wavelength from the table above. 3768 angstrom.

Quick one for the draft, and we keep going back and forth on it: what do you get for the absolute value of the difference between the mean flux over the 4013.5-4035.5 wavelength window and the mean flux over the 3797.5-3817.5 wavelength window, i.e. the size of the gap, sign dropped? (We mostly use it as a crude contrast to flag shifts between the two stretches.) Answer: 1.3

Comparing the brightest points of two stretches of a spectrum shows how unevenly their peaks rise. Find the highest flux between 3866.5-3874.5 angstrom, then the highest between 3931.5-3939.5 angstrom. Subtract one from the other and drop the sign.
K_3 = 3.9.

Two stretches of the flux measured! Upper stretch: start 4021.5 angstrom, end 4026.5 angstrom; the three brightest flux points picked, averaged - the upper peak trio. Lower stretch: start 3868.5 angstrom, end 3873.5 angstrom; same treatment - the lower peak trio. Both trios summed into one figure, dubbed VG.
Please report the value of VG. 19.0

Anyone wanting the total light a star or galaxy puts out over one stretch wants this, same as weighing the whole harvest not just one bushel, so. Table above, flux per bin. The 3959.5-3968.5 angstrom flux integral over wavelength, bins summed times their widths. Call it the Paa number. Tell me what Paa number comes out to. 49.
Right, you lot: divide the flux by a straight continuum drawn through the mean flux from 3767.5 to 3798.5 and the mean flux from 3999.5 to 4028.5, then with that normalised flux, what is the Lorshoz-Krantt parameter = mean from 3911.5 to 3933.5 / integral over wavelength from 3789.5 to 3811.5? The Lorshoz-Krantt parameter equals 0.0343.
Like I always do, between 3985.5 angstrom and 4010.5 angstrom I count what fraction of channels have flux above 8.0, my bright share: 1.0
